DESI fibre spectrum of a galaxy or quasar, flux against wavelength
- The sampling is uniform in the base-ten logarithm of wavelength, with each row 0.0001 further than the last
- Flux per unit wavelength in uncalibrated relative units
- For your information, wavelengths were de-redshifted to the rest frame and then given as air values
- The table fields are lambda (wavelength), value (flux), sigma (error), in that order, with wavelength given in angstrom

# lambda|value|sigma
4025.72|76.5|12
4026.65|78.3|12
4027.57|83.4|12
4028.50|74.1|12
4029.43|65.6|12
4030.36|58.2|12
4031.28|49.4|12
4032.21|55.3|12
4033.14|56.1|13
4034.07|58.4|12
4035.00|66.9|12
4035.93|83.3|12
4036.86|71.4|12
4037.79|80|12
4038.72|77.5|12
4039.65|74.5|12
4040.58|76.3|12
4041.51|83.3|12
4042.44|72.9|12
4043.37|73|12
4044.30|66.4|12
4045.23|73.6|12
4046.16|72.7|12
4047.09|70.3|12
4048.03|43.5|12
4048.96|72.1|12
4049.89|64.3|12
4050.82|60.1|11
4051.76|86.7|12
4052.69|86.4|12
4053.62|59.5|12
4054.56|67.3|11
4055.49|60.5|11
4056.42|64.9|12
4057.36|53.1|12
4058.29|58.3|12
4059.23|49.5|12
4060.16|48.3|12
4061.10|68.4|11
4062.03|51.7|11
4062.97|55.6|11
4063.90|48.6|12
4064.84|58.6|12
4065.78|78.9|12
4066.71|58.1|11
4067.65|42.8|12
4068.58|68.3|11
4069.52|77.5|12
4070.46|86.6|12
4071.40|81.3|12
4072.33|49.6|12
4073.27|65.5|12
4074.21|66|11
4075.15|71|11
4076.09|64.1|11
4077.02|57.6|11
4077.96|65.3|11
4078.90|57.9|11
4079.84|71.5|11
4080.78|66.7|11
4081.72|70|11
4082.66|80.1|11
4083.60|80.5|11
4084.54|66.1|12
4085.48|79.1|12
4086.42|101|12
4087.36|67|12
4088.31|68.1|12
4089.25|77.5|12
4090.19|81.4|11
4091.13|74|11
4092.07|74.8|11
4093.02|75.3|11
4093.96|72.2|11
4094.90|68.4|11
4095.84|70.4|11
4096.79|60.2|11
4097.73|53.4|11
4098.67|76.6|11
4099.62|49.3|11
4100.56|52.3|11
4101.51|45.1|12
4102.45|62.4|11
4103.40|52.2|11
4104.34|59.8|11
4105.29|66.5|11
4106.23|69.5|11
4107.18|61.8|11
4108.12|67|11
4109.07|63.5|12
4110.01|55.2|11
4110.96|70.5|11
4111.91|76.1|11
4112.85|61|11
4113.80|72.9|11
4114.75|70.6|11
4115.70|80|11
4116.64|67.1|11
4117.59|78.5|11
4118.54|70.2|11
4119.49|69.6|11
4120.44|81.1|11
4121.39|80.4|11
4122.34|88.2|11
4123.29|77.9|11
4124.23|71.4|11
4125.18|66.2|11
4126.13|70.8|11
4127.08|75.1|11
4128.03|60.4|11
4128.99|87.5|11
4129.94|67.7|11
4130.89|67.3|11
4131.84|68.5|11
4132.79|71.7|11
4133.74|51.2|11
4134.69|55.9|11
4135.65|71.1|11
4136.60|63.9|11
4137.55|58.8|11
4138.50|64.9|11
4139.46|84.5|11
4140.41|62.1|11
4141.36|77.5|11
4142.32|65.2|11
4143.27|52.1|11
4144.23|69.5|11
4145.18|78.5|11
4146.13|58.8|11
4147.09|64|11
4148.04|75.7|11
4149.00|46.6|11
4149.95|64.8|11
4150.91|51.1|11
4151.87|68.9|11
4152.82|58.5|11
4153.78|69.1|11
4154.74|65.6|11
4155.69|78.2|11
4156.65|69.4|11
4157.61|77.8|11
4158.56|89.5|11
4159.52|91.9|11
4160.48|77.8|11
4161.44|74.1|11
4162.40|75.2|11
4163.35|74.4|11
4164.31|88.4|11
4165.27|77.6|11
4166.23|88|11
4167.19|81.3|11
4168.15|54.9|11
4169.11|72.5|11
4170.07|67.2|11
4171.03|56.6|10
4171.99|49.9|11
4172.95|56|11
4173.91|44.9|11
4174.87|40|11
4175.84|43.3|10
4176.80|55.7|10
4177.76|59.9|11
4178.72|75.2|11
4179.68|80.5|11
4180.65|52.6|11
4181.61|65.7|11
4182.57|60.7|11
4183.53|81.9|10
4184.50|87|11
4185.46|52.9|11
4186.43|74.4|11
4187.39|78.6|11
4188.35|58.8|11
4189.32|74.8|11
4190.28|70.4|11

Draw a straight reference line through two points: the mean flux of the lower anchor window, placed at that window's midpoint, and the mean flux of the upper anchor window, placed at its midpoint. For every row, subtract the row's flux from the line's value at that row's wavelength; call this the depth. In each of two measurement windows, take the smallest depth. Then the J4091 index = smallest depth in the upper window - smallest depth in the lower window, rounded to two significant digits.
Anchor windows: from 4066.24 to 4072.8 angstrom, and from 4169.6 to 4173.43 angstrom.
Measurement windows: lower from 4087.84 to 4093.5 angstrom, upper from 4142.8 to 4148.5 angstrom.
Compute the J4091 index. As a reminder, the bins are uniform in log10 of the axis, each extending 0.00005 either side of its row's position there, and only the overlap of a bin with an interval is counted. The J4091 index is -1.9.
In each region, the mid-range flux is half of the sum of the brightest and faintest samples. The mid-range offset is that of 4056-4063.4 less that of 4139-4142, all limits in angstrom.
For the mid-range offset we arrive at -15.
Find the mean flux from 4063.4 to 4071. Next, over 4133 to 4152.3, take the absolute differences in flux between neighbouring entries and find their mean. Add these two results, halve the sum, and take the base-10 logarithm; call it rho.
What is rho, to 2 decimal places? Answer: 1.60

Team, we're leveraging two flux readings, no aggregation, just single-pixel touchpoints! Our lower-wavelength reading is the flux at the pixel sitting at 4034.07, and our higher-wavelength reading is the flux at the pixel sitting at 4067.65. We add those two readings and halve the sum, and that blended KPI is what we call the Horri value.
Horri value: 51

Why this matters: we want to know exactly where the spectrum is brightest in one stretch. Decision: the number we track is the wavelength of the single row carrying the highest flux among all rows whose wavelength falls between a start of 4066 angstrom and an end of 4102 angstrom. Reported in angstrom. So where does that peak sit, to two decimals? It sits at 4086.42 angstrom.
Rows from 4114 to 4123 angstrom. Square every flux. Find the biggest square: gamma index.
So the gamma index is 7779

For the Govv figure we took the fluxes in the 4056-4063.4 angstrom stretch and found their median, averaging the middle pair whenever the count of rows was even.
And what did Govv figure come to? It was 54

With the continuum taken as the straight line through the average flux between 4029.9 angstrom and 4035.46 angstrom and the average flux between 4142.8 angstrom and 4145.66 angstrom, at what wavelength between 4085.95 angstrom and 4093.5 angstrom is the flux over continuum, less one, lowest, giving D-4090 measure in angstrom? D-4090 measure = 4087.36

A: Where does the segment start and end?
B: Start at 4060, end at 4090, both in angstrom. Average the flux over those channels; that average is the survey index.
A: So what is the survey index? 67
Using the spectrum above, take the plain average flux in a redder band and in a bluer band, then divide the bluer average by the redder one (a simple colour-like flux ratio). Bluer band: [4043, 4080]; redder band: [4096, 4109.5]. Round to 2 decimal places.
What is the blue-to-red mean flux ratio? 1.07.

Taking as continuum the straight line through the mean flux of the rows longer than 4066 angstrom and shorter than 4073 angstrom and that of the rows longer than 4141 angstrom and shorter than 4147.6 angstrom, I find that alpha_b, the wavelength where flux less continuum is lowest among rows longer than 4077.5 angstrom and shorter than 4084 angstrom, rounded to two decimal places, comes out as 4078.90 angstrom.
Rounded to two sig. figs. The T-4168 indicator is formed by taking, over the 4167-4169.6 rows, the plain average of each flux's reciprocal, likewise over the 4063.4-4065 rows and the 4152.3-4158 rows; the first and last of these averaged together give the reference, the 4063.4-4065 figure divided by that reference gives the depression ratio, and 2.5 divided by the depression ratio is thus 1.9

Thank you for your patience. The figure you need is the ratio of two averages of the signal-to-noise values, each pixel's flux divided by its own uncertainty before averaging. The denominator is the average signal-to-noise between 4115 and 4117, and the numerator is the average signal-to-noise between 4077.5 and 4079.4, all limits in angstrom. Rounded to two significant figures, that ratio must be 0.84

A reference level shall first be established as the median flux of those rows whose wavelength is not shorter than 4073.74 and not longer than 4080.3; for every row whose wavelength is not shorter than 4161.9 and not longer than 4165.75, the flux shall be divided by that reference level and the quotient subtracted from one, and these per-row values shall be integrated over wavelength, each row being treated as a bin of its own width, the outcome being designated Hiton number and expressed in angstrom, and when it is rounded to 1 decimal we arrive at -0.8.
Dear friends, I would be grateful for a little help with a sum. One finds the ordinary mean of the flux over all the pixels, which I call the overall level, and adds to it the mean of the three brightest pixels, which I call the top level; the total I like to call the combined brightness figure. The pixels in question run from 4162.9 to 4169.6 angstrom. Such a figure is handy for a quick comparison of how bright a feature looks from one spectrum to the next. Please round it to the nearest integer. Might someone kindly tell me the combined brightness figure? 163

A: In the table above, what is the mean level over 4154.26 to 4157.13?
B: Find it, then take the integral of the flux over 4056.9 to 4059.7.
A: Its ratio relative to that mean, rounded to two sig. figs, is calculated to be 2.1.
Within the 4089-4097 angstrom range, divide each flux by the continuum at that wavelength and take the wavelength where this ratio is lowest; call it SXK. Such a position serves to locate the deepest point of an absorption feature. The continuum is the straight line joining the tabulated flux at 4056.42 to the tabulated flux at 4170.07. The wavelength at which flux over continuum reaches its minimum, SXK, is 4096.79 angstrom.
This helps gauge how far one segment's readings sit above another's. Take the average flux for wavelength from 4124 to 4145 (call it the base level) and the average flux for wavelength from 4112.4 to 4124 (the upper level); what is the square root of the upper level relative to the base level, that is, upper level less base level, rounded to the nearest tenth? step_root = 2.7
